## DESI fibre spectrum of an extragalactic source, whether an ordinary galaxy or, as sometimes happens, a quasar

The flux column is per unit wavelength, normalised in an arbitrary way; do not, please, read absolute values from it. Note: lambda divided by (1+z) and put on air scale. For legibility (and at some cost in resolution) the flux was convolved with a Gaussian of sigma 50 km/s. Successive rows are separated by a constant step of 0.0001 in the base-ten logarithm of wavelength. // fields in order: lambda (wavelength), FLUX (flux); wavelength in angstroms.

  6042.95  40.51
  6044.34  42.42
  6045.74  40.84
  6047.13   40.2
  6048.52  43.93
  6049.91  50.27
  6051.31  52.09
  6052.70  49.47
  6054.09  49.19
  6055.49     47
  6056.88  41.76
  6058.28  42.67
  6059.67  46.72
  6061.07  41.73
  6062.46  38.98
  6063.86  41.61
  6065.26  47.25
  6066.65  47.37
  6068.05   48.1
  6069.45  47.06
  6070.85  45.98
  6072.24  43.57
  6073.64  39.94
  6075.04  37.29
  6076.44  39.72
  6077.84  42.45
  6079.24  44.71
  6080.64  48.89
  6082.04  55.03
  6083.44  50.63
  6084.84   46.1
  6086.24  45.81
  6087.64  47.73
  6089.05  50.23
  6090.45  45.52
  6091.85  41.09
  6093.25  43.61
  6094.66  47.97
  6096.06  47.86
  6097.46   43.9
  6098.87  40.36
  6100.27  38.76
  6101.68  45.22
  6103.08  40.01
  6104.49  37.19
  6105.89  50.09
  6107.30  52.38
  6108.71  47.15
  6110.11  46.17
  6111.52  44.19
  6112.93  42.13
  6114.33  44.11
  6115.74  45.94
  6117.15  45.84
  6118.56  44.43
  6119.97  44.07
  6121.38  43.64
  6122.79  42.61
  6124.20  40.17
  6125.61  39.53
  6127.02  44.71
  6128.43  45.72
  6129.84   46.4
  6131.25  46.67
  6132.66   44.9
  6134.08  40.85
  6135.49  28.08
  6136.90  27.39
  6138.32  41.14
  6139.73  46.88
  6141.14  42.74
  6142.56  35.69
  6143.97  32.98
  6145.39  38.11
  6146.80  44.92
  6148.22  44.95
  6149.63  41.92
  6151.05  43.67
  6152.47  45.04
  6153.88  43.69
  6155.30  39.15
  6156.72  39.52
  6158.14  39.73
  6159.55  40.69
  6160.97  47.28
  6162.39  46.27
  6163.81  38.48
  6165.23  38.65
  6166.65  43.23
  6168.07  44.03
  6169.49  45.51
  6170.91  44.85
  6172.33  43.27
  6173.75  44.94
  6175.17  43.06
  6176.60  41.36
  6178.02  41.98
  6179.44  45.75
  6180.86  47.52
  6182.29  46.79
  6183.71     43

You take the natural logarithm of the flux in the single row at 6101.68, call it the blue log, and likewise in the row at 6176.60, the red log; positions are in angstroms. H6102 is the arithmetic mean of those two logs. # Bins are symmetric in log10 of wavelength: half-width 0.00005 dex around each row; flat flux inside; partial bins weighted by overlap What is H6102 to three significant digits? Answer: 3.77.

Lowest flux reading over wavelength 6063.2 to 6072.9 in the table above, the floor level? 41.61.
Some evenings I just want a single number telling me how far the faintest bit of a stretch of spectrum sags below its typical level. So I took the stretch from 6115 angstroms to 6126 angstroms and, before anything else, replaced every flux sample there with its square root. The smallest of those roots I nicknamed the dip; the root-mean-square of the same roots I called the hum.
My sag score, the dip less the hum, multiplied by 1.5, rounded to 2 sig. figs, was -0.44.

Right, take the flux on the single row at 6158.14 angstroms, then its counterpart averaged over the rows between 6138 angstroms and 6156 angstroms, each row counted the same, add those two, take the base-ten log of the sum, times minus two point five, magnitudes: -4.78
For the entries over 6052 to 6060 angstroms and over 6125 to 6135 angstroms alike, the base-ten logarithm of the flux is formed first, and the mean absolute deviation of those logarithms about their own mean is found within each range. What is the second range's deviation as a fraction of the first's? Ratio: 0.90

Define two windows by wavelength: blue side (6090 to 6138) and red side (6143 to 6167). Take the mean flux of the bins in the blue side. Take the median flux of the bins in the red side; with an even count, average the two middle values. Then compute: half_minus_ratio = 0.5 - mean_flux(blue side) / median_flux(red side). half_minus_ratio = -0.530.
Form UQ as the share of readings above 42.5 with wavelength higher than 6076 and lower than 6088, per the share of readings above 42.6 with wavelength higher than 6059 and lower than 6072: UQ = 1.2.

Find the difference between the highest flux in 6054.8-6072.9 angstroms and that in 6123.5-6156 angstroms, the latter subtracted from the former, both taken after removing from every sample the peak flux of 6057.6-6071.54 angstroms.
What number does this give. 1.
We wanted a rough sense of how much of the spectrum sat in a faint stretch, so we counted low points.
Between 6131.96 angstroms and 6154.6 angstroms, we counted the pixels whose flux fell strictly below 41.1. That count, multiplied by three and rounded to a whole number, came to 18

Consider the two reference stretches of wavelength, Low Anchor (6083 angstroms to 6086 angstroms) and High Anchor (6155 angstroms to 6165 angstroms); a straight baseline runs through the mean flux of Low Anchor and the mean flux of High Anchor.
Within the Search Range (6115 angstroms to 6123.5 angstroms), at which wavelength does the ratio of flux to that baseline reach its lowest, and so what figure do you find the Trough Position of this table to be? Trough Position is 6122.79 angstroms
